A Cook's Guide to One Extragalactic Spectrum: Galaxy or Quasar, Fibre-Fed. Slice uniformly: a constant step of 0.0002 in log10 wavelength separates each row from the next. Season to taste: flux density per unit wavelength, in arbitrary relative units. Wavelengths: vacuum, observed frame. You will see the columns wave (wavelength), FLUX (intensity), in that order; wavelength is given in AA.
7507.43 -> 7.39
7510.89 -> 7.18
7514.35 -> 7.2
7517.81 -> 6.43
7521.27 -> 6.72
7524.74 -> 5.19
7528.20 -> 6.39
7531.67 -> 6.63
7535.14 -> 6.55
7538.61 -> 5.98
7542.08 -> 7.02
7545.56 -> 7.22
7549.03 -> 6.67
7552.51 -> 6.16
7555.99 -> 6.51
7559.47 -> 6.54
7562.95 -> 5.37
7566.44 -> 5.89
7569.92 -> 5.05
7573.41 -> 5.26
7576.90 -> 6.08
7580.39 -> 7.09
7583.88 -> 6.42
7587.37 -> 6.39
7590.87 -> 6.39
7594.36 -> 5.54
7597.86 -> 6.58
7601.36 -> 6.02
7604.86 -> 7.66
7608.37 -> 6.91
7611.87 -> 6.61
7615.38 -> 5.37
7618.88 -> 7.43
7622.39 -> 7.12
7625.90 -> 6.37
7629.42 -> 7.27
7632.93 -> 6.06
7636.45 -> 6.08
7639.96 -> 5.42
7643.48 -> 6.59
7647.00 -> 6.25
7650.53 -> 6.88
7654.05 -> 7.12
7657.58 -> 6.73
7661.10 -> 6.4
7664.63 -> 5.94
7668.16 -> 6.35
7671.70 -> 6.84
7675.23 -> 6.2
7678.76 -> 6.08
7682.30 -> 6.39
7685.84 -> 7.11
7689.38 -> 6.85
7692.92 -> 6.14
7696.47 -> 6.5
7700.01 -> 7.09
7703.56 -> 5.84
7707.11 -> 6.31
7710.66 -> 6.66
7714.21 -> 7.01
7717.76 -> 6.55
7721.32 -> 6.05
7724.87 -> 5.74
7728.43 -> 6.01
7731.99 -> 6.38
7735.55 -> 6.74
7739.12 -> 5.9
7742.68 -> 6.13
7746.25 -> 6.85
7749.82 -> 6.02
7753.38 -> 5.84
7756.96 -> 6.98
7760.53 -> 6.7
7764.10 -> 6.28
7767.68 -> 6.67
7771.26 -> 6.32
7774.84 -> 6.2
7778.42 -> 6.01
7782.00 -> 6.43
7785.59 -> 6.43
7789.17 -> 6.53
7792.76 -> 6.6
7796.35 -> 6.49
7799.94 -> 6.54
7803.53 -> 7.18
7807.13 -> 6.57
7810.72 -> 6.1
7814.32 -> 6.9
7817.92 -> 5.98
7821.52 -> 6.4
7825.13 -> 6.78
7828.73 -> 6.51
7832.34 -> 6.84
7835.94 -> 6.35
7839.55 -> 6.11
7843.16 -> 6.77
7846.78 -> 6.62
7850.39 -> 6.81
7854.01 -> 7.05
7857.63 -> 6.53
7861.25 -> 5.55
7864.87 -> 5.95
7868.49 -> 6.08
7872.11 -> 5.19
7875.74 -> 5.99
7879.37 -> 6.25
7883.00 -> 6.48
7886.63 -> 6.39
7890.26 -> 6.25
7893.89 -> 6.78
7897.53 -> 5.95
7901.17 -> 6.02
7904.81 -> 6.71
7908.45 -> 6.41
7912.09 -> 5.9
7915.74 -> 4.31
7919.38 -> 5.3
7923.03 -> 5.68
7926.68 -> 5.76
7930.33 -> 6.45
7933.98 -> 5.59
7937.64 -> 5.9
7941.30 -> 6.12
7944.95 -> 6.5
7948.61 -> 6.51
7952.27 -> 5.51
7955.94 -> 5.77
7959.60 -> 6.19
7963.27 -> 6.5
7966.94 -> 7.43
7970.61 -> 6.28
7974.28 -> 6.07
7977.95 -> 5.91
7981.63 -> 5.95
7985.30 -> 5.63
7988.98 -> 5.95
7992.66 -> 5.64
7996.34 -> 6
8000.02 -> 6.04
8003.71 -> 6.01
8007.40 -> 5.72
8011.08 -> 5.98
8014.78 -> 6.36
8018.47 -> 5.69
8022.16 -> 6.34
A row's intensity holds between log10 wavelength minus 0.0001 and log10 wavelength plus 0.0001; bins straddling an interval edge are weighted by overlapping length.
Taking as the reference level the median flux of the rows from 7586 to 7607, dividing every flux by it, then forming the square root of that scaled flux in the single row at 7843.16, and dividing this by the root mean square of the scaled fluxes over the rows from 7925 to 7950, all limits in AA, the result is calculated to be 1.073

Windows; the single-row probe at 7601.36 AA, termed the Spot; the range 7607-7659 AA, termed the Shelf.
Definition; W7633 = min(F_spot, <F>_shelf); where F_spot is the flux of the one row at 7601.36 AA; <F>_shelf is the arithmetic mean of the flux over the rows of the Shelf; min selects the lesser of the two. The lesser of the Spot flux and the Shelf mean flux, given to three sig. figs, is 6.02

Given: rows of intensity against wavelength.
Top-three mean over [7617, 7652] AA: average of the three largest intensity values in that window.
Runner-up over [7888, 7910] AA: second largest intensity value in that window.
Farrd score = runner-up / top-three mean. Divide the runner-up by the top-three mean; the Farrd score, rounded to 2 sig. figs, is 0.92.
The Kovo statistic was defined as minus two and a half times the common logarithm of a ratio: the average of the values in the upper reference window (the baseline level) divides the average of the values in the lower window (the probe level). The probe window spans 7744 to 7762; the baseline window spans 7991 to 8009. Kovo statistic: -0.10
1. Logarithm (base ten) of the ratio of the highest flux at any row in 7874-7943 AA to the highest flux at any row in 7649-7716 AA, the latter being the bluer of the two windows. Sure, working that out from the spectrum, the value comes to -0.021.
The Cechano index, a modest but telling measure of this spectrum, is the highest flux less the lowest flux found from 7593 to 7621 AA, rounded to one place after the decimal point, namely 2.3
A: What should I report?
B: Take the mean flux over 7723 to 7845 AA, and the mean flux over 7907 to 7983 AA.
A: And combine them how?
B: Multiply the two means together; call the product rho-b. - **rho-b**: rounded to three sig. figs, 38.5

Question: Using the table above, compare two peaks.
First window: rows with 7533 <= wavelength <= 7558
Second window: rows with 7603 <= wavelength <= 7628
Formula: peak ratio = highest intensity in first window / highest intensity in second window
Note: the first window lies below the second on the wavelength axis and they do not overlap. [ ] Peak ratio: 0.94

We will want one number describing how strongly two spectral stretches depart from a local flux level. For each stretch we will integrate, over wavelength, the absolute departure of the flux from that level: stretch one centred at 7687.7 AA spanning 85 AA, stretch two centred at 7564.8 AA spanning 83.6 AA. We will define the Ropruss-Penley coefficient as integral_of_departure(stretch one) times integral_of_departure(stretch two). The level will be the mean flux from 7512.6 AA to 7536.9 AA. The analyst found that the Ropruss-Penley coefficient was 1275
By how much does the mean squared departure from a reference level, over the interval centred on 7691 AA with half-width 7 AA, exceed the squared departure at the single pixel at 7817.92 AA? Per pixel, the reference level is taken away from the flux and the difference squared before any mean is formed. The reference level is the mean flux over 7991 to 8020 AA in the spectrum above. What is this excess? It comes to 0.65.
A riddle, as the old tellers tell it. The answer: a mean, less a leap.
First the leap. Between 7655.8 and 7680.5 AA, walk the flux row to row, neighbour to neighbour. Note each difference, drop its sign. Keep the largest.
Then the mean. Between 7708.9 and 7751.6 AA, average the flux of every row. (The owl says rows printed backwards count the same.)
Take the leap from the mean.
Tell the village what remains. 5.7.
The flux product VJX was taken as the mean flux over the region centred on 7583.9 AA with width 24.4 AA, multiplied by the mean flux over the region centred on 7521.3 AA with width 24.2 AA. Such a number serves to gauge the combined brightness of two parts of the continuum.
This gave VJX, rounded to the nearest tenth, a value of 40.3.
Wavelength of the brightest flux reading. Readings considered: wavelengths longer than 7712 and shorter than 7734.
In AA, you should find 7714.21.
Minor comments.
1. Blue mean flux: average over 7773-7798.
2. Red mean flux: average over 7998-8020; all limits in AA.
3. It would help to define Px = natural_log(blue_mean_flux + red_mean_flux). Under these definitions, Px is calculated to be 2.51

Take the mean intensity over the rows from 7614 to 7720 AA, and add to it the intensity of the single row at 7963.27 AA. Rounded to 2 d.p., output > 13.00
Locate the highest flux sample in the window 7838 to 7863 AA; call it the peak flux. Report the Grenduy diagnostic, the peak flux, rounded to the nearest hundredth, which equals 7.05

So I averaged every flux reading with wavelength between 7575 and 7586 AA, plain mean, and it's 6.5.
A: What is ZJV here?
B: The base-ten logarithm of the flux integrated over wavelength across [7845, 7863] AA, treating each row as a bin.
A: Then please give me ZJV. 2.07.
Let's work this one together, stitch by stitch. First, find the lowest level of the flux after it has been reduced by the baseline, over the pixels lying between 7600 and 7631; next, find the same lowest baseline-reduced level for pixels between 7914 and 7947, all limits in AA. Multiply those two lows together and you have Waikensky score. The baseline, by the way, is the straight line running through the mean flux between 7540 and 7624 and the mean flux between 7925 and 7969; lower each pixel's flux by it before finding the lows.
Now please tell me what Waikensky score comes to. 1.89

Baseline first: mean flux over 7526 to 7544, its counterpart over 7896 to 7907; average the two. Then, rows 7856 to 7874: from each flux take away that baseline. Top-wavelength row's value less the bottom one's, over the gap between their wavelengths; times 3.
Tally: -0.28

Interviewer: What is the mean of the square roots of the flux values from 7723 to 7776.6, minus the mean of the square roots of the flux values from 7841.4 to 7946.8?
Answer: 0.04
